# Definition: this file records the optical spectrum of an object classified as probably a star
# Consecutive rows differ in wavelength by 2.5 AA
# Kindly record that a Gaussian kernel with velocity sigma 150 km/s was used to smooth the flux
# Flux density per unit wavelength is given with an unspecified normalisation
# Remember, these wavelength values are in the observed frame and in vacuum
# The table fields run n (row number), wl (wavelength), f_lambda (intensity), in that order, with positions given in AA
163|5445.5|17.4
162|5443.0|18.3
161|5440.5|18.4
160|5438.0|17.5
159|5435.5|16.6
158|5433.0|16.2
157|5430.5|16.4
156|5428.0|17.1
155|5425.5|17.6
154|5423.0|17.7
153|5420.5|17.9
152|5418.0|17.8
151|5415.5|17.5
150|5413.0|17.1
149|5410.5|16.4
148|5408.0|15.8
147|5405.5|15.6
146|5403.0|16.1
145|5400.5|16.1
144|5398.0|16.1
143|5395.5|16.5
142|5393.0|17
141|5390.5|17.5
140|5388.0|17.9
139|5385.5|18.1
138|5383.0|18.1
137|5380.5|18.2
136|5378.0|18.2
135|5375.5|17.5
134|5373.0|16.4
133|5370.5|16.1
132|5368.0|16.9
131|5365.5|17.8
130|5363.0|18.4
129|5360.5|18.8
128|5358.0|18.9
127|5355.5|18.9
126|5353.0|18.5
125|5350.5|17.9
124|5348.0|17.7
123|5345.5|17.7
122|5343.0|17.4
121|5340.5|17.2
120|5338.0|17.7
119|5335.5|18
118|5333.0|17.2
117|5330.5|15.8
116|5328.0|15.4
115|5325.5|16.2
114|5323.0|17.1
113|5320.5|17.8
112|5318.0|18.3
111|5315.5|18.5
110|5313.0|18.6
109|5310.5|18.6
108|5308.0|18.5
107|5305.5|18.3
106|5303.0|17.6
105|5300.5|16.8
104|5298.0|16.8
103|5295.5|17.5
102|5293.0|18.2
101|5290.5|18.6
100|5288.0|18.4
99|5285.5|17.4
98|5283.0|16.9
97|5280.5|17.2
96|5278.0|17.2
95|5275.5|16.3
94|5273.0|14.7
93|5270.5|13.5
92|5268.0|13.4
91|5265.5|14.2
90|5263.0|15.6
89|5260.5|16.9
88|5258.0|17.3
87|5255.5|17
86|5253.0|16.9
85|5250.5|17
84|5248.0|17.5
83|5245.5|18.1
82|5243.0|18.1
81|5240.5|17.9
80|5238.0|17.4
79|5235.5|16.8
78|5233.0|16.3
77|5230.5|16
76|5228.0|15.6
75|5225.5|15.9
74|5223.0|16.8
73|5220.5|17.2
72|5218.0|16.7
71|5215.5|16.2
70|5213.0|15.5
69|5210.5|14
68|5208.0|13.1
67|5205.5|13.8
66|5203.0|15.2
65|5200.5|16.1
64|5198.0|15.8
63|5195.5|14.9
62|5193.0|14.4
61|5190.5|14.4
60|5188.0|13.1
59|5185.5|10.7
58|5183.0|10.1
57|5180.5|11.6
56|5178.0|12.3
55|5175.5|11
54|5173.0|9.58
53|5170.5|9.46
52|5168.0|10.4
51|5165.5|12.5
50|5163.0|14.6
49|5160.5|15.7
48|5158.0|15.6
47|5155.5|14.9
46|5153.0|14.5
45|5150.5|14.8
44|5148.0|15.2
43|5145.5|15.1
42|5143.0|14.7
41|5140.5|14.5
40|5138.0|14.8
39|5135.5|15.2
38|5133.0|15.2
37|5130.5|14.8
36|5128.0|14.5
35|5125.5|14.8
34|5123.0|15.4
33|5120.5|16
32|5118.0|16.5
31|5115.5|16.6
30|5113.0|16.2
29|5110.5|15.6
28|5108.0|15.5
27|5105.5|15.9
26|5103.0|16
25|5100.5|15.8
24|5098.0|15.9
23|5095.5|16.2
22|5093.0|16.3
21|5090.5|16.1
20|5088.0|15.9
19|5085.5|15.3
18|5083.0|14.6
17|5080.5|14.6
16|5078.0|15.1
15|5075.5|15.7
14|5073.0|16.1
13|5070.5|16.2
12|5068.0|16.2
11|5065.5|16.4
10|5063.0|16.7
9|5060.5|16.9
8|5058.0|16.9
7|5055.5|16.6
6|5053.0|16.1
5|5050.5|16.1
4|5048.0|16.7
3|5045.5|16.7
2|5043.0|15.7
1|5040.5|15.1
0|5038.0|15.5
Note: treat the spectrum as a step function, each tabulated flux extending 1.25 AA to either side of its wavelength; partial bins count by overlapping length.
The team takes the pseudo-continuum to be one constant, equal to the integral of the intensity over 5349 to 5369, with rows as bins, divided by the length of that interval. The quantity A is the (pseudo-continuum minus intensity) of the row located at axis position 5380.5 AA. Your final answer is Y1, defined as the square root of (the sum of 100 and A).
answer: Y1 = 10.0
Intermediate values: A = 0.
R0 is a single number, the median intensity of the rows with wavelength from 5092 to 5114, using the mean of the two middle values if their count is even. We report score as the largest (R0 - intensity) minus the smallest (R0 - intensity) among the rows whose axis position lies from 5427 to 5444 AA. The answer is 2.2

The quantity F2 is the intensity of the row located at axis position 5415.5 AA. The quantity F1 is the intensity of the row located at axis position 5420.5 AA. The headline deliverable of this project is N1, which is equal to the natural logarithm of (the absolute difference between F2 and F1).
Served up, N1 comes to -0.9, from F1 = 17.9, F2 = 17.5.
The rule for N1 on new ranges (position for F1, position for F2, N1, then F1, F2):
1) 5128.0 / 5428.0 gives 1.0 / 14.5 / 17.1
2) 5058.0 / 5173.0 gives 2.0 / 16.9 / 9.58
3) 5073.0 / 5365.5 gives 0.5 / 16.1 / 17.8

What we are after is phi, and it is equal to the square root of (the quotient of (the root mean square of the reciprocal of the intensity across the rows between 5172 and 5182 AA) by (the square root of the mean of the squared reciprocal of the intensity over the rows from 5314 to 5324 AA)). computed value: 1.28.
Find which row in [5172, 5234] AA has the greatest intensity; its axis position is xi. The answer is 5220.5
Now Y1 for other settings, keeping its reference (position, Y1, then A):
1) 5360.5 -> 10.0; -1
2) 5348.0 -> 10.0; 1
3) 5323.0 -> 10.1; 1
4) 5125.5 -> 10.2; 3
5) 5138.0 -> 10.2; 3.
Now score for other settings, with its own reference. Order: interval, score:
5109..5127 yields 1.8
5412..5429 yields 0.8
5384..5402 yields 2.0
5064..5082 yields 1.8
